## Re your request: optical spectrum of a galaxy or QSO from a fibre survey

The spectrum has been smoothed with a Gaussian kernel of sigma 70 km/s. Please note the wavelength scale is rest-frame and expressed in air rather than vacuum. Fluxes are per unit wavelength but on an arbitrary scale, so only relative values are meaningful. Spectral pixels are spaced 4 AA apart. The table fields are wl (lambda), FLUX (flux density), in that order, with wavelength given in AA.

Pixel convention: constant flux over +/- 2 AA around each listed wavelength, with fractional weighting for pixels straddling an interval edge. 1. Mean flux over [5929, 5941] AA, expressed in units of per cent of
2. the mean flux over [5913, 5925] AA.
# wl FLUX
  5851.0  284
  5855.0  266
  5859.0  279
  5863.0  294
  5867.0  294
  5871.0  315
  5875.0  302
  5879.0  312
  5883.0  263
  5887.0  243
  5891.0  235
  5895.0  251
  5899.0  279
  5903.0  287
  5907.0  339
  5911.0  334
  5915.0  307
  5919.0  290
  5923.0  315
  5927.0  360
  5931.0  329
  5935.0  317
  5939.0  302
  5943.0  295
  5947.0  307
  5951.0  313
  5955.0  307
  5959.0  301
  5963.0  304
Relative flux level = 104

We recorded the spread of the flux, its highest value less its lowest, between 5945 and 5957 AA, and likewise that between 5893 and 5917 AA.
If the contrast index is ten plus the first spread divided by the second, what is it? 10.1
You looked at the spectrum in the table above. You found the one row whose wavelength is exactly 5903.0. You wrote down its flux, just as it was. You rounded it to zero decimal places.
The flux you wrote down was 287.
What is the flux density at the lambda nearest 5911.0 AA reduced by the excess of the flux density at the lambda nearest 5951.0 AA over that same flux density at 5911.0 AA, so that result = 355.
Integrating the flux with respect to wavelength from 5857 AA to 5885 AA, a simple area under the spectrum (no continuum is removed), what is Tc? 8236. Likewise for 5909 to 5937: 9008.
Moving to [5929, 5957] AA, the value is 8680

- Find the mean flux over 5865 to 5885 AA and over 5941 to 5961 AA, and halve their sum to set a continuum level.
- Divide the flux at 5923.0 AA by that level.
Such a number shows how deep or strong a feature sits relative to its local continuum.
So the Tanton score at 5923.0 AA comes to 1.05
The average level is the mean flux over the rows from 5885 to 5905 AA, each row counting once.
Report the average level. 259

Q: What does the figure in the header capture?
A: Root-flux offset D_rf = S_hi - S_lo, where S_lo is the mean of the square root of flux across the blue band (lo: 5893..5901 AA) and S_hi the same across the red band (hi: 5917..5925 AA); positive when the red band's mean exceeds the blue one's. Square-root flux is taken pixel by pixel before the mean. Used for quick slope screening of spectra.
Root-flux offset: 1.1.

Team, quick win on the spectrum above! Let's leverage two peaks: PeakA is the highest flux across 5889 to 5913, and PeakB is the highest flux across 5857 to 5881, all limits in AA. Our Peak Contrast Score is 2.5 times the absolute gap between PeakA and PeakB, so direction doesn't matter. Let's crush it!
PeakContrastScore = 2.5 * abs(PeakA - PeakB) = 60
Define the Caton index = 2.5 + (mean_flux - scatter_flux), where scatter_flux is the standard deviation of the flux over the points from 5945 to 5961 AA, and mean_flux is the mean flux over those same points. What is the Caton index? 305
